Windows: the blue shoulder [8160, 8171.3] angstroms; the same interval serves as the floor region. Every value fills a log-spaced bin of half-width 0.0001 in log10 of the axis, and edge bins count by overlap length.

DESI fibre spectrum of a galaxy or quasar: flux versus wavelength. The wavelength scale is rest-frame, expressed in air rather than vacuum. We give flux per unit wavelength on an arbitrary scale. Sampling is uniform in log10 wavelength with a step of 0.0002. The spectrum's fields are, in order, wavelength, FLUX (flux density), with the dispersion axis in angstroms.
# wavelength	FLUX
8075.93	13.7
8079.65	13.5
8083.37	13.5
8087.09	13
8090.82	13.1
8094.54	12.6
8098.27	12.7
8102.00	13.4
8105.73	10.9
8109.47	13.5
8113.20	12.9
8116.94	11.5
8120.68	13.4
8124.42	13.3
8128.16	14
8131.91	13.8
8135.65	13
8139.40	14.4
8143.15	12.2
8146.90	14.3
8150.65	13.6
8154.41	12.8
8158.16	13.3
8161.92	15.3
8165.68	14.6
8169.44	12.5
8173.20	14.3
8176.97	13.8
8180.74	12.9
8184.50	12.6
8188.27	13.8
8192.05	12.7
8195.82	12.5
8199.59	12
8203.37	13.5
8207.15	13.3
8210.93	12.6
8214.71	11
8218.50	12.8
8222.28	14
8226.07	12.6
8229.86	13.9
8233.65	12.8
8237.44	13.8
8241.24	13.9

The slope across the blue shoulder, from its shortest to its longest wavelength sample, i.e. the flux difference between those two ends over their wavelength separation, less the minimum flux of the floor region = -12.9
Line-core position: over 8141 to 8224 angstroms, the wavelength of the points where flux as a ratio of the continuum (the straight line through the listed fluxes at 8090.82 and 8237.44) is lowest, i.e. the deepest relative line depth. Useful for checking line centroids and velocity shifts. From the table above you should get 8214.71 angstroms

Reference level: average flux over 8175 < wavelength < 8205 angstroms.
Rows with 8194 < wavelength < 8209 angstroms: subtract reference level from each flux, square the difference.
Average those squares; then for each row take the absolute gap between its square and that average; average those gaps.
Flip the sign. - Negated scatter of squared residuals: -0.3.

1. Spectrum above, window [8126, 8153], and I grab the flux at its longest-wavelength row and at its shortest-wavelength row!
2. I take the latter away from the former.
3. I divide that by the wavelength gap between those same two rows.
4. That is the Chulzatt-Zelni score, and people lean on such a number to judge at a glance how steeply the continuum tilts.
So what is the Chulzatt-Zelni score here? -0.02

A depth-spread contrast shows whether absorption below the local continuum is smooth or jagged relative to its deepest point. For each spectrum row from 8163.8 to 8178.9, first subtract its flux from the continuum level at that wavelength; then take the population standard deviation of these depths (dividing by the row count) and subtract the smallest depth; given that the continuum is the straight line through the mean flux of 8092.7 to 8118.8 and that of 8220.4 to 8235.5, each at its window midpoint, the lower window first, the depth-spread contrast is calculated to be 2.5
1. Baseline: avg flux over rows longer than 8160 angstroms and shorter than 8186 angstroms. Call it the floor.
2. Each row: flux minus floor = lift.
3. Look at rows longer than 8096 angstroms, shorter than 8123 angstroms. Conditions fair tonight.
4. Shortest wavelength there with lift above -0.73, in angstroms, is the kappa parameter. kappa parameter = 8102.00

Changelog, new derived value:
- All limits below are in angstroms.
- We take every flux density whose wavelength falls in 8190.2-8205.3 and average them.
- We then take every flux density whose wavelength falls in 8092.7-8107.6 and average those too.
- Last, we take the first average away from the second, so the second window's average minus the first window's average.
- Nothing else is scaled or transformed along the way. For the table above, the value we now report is -0.28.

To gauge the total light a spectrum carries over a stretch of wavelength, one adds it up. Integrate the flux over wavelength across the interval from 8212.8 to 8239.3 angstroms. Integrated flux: 344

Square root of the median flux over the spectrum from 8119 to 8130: 3.66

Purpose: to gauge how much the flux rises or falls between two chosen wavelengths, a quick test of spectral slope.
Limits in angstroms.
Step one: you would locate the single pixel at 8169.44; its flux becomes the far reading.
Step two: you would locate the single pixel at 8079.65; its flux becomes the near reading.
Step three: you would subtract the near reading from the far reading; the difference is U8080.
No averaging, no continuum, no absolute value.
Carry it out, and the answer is -1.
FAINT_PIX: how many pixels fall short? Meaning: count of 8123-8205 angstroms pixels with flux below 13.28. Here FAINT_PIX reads 9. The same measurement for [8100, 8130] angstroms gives 3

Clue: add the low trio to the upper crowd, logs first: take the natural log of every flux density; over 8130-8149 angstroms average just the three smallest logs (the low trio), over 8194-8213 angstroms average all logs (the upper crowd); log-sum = 5.11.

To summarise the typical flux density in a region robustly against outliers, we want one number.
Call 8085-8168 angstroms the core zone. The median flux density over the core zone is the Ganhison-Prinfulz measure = 13.3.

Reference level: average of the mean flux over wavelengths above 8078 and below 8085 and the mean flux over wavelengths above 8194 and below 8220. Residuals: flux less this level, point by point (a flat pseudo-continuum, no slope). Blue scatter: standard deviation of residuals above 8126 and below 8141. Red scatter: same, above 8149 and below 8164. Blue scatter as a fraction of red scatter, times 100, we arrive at 54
